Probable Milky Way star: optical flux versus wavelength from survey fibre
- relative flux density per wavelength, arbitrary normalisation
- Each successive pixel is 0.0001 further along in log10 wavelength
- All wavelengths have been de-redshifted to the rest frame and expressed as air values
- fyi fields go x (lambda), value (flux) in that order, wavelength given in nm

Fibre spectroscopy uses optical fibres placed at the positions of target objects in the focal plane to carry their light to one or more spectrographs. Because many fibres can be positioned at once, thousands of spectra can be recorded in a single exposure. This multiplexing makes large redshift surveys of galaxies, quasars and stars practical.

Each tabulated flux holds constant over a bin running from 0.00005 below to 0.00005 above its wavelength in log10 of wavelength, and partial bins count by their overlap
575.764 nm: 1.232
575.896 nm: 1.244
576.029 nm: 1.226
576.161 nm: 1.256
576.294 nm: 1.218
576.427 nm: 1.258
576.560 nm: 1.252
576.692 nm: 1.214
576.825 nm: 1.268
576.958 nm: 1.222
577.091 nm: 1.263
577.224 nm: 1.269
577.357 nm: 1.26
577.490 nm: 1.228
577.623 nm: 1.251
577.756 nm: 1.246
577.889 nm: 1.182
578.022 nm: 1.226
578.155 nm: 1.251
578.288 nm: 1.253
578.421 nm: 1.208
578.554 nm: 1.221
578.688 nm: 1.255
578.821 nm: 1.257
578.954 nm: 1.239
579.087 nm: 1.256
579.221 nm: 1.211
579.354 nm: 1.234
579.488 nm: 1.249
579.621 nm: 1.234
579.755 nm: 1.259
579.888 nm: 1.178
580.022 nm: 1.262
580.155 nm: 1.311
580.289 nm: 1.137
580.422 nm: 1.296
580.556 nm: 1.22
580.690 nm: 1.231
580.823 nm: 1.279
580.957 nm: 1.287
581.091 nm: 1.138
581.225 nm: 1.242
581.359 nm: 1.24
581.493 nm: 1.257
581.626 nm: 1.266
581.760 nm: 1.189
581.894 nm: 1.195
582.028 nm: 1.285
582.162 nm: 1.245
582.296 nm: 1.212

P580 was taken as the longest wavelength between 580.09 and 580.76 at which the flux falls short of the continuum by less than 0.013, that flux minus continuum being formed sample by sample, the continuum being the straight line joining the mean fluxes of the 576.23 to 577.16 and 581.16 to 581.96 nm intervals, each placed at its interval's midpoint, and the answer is 580.690 nm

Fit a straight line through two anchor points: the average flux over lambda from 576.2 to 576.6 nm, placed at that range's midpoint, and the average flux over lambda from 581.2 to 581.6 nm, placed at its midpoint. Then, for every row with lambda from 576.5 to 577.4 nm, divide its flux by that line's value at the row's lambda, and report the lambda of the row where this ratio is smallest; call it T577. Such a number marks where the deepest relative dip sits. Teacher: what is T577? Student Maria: 576.692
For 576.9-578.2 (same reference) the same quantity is 577.889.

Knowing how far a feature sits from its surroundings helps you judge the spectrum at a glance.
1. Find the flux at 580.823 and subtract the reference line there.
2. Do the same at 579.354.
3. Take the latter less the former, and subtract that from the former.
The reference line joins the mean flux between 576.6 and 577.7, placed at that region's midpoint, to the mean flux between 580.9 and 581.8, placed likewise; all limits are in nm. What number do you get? 0.10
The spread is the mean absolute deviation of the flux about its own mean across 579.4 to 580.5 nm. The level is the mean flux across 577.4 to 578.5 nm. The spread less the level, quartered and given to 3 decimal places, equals -0.297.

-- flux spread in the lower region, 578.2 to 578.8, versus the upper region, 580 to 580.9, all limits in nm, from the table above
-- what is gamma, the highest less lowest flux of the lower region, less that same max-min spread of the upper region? -0.13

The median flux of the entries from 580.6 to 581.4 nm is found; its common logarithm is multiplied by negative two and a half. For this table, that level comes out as -0.234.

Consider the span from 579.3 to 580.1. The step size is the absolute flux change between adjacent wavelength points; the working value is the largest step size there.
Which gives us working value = 0.084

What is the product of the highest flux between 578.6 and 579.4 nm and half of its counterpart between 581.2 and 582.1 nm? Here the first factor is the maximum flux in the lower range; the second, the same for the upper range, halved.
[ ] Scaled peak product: 0.808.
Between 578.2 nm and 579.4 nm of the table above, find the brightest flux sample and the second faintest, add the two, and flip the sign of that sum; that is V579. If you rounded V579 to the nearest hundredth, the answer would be -2.47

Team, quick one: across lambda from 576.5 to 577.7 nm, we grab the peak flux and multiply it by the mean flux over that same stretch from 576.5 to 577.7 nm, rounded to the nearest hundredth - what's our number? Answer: 1.58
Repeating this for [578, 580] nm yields 1.56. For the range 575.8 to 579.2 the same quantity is 1.57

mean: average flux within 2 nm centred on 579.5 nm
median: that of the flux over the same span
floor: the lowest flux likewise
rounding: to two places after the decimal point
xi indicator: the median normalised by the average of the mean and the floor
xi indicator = 1.05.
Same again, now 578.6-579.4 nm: 1.02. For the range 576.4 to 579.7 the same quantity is 1.03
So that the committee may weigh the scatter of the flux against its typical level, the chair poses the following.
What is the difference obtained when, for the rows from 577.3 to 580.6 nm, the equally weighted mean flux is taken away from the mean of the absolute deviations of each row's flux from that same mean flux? -1.211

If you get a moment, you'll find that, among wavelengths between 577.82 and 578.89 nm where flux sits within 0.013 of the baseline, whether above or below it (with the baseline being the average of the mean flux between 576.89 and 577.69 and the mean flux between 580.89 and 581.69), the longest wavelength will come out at 578.688 nm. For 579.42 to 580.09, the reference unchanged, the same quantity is 579.621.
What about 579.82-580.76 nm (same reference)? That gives 580.690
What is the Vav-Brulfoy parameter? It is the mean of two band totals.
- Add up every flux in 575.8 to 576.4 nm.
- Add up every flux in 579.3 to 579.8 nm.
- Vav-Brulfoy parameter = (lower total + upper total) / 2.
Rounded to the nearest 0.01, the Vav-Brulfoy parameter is 4.96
